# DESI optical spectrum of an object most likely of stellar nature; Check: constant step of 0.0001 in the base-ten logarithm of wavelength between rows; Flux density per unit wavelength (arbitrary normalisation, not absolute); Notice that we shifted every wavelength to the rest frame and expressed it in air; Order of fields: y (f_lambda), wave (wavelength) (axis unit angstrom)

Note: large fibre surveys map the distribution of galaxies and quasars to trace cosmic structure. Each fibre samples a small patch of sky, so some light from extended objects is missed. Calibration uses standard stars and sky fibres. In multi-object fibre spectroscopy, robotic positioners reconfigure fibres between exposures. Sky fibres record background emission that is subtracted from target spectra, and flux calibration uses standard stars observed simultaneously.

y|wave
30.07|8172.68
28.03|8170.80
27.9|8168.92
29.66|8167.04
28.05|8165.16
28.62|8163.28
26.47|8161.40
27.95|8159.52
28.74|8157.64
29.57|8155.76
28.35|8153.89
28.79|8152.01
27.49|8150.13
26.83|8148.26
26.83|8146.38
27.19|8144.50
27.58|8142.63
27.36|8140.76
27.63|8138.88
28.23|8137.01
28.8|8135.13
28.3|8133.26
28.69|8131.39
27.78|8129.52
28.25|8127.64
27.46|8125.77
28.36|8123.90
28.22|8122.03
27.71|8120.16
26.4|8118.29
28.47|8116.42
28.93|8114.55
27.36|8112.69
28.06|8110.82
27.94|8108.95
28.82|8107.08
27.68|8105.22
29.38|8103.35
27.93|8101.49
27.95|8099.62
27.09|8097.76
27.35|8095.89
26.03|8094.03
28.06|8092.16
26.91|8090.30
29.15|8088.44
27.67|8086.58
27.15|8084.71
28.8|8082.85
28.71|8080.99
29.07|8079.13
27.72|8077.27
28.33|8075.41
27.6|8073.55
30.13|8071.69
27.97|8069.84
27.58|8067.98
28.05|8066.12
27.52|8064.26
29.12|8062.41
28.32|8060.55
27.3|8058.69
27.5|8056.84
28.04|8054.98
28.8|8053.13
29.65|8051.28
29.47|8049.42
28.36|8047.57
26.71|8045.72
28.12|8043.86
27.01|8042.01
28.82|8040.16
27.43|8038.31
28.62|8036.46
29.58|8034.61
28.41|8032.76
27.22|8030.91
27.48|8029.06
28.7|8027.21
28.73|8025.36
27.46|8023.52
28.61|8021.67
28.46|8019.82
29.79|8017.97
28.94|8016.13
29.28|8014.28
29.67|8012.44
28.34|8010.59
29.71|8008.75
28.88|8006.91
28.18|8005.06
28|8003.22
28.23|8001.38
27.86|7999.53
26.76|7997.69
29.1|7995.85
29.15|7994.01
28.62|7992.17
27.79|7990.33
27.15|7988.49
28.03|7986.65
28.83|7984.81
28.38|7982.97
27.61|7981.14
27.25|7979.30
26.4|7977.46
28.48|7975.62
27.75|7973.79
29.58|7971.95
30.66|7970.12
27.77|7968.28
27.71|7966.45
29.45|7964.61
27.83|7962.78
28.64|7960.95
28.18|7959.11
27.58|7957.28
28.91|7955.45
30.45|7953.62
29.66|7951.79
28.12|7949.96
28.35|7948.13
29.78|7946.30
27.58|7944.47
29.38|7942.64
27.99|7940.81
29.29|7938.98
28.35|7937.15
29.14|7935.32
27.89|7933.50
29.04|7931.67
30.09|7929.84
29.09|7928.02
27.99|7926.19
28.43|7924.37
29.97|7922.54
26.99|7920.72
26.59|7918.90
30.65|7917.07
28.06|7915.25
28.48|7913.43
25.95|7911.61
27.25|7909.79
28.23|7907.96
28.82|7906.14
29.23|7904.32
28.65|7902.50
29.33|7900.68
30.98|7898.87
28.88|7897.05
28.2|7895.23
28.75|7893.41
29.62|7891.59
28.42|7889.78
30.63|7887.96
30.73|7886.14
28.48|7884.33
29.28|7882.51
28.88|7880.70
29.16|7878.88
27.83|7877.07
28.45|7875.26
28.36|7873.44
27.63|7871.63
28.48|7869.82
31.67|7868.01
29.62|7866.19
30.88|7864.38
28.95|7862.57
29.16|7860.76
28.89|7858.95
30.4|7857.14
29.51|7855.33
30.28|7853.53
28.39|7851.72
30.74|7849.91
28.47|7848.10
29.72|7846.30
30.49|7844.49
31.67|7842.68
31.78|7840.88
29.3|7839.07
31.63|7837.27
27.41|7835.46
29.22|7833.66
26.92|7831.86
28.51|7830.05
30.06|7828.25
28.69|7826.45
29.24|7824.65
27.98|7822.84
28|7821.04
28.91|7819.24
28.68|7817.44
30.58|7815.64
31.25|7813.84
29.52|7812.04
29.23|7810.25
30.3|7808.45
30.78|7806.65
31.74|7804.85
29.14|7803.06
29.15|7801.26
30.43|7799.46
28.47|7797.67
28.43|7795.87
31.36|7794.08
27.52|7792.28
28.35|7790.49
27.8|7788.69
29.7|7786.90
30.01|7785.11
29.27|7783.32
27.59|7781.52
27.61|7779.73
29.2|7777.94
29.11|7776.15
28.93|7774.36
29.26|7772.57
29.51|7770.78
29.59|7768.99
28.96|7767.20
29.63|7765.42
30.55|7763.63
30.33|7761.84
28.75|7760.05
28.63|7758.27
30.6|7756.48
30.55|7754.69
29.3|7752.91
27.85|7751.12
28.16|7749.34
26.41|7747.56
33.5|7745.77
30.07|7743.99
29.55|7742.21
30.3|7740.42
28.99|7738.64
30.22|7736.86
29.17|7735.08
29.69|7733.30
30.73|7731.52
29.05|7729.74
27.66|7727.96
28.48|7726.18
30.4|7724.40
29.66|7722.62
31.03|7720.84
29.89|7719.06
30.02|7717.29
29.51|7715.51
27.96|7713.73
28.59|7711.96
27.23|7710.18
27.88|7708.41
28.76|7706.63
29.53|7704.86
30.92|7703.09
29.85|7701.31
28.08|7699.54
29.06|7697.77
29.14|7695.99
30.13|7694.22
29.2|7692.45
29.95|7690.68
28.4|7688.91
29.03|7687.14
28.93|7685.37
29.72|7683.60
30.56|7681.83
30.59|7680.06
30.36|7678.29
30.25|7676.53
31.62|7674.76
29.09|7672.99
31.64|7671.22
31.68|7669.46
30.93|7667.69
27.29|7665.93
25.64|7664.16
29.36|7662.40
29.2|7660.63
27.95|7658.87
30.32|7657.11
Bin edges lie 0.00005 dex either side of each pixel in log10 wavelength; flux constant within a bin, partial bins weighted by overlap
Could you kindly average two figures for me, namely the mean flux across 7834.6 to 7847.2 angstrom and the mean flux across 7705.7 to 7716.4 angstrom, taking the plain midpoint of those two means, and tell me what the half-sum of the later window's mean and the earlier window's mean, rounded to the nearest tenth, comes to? 29.3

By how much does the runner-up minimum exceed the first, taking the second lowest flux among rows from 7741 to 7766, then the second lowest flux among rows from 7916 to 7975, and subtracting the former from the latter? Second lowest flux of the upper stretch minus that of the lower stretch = -0.9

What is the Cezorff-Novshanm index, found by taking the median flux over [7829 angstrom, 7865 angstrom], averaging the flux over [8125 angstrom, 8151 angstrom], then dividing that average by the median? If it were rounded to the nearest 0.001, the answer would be 0.944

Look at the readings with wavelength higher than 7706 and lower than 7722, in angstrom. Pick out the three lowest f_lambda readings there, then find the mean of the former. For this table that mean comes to 27.7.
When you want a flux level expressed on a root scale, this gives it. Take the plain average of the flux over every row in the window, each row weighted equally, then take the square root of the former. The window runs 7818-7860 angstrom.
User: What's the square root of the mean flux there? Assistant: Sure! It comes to 5.42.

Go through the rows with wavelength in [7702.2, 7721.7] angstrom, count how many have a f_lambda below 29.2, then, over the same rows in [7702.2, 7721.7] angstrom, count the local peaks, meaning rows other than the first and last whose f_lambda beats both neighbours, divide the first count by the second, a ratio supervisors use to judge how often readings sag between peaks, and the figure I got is 2.5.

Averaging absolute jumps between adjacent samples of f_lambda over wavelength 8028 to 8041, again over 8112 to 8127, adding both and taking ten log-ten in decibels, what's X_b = 3.1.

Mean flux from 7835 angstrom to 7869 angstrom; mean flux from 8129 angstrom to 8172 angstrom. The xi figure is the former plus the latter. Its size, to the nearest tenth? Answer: 58.0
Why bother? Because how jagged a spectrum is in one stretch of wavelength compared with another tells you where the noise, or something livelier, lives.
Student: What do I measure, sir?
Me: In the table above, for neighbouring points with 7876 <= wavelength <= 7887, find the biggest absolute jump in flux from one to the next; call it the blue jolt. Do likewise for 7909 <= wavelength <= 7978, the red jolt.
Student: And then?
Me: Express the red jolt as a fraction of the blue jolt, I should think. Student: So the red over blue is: 1.8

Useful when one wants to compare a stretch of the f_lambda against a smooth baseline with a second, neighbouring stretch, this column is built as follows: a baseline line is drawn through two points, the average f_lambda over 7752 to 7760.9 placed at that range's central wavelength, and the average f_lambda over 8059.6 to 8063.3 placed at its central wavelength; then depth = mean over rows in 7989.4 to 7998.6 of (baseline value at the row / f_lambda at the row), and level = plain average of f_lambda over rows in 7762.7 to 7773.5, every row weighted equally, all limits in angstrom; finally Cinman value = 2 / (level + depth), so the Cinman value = 0.0653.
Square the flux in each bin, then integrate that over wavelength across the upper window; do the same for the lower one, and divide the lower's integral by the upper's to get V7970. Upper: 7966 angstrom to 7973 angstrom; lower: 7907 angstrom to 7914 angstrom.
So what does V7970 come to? 0.89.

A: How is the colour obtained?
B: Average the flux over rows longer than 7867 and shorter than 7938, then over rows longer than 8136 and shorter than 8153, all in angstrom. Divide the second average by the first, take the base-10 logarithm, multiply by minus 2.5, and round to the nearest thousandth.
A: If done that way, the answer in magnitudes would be 0.048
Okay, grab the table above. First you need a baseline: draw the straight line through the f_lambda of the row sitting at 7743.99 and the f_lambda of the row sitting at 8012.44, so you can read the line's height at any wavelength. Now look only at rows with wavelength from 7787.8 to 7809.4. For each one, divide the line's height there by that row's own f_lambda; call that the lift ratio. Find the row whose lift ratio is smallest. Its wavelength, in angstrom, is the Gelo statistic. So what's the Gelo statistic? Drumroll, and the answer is 7804.85 angstrom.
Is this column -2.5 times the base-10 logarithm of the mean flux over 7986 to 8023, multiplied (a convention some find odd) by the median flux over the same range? -104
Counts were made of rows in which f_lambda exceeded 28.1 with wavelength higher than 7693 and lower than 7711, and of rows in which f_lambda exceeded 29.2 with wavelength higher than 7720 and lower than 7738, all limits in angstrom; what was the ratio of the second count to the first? 0.9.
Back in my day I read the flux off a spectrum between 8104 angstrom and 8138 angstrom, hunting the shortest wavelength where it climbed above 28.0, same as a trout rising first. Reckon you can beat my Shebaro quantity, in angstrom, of 8107.08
